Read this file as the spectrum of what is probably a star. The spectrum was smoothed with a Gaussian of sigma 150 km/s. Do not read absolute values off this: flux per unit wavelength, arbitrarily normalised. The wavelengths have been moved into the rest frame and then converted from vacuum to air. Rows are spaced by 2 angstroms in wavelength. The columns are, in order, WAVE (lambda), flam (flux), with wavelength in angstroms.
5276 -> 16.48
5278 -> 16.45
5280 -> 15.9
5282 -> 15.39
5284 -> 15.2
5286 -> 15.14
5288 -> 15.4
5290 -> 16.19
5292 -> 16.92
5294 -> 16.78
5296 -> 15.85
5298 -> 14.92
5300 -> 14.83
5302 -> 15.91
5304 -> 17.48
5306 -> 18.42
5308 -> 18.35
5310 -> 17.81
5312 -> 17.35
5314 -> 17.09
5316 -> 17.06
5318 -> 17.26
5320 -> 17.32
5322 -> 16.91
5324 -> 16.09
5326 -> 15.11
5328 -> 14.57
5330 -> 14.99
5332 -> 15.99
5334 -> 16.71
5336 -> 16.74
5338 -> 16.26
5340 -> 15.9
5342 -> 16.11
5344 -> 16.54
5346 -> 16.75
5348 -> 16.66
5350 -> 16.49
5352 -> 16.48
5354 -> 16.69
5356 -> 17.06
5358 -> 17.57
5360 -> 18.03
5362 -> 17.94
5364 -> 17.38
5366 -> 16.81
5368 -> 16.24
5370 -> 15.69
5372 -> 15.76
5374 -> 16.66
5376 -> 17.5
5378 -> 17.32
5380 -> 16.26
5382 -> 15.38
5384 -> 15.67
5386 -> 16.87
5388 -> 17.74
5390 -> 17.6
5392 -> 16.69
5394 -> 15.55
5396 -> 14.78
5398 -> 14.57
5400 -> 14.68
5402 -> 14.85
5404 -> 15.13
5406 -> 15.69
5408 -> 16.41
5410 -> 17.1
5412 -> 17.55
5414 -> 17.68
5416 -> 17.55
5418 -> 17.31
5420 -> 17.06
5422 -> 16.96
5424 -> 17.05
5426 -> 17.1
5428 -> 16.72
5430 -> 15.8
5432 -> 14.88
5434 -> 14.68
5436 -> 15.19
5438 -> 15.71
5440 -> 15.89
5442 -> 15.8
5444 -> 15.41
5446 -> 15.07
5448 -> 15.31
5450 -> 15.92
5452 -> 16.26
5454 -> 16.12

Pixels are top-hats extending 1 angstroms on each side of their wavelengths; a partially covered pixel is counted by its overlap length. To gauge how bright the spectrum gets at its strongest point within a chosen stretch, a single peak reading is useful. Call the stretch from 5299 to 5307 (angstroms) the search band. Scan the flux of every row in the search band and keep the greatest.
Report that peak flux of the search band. 18.42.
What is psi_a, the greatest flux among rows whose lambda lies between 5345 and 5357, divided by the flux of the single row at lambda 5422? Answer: 1.01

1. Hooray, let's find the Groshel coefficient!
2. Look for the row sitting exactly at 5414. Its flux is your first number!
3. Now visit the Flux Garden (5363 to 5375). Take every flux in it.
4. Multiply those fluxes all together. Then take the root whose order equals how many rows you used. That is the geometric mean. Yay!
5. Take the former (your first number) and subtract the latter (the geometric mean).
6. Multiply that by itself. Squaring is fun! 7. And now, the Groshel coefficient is 1.6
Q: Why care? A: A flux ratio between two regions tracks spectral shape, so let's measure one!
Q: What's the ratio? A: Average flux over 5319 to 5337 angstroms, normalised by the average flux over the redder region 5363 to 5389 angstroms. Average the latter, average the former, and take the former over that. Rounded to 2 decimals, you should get 0.97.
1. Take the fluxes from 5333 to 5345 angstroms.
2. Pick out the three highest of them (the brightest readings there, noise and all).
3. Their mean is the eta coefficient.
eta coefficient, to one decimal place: 16.7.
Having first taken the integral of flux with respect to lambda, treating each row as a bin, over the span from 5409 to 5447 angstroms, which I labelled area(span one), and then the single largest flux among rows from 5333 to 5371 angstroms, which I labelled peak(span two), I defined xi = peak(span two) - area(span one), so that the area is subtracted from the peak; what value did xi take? -603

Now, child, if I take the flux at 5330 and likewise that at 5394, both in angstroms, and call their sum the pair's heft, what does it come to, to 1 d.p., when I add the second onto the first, 30.5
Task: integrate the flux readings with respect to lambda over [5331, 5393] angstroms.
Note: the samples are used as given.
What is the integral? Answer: 1035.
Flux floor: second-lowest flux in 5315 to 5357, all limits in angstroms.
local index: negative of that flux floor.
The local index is -15.0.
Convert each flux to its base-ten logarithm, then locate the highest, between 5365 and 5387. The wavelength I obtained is 5376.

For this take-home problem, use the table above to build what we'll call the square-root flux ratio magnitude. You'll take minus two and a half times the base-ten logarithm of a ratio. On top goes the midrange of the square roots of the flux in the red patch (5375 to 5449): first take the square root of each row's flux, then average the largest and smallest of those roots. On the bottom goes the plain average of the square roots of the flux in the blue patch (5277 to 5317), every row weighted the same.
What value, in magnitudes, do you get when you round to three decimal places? 0.010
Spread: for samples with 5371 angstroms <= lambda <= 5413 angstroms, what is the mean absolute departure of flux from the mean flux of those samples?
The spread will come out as 0.93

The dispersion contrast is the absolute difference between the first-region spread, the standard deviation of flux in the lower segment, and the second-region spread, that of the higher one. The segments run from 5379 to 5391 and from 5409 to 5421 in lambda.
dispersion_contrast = 0.7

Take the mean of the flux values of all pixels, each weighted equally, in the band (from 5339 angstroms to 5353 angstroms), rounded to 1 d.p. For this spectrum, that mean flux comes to 16.4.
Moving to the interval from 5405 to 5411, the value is 16.4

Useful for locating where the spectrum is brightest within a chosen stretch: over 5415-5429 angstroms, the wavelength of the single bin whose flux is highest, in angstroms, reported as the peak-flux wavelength 5416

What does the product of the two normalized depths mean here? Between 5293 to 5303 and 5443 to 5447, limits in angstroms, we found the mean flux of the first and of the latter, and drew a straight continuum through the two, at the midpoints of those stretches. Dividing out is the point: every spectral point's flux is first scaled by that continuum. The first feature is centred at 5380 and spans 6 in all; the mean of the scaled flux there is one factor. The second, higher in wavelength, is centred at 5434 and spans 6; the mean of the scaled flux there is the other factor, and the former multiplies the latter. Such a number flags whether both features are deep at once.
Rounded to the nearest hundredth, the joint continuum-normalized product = 1.03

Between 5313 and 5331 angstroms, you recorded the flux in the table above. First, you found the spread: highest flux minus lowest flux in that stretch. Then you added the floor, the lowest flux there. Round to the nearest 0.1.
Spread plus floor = 17.3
